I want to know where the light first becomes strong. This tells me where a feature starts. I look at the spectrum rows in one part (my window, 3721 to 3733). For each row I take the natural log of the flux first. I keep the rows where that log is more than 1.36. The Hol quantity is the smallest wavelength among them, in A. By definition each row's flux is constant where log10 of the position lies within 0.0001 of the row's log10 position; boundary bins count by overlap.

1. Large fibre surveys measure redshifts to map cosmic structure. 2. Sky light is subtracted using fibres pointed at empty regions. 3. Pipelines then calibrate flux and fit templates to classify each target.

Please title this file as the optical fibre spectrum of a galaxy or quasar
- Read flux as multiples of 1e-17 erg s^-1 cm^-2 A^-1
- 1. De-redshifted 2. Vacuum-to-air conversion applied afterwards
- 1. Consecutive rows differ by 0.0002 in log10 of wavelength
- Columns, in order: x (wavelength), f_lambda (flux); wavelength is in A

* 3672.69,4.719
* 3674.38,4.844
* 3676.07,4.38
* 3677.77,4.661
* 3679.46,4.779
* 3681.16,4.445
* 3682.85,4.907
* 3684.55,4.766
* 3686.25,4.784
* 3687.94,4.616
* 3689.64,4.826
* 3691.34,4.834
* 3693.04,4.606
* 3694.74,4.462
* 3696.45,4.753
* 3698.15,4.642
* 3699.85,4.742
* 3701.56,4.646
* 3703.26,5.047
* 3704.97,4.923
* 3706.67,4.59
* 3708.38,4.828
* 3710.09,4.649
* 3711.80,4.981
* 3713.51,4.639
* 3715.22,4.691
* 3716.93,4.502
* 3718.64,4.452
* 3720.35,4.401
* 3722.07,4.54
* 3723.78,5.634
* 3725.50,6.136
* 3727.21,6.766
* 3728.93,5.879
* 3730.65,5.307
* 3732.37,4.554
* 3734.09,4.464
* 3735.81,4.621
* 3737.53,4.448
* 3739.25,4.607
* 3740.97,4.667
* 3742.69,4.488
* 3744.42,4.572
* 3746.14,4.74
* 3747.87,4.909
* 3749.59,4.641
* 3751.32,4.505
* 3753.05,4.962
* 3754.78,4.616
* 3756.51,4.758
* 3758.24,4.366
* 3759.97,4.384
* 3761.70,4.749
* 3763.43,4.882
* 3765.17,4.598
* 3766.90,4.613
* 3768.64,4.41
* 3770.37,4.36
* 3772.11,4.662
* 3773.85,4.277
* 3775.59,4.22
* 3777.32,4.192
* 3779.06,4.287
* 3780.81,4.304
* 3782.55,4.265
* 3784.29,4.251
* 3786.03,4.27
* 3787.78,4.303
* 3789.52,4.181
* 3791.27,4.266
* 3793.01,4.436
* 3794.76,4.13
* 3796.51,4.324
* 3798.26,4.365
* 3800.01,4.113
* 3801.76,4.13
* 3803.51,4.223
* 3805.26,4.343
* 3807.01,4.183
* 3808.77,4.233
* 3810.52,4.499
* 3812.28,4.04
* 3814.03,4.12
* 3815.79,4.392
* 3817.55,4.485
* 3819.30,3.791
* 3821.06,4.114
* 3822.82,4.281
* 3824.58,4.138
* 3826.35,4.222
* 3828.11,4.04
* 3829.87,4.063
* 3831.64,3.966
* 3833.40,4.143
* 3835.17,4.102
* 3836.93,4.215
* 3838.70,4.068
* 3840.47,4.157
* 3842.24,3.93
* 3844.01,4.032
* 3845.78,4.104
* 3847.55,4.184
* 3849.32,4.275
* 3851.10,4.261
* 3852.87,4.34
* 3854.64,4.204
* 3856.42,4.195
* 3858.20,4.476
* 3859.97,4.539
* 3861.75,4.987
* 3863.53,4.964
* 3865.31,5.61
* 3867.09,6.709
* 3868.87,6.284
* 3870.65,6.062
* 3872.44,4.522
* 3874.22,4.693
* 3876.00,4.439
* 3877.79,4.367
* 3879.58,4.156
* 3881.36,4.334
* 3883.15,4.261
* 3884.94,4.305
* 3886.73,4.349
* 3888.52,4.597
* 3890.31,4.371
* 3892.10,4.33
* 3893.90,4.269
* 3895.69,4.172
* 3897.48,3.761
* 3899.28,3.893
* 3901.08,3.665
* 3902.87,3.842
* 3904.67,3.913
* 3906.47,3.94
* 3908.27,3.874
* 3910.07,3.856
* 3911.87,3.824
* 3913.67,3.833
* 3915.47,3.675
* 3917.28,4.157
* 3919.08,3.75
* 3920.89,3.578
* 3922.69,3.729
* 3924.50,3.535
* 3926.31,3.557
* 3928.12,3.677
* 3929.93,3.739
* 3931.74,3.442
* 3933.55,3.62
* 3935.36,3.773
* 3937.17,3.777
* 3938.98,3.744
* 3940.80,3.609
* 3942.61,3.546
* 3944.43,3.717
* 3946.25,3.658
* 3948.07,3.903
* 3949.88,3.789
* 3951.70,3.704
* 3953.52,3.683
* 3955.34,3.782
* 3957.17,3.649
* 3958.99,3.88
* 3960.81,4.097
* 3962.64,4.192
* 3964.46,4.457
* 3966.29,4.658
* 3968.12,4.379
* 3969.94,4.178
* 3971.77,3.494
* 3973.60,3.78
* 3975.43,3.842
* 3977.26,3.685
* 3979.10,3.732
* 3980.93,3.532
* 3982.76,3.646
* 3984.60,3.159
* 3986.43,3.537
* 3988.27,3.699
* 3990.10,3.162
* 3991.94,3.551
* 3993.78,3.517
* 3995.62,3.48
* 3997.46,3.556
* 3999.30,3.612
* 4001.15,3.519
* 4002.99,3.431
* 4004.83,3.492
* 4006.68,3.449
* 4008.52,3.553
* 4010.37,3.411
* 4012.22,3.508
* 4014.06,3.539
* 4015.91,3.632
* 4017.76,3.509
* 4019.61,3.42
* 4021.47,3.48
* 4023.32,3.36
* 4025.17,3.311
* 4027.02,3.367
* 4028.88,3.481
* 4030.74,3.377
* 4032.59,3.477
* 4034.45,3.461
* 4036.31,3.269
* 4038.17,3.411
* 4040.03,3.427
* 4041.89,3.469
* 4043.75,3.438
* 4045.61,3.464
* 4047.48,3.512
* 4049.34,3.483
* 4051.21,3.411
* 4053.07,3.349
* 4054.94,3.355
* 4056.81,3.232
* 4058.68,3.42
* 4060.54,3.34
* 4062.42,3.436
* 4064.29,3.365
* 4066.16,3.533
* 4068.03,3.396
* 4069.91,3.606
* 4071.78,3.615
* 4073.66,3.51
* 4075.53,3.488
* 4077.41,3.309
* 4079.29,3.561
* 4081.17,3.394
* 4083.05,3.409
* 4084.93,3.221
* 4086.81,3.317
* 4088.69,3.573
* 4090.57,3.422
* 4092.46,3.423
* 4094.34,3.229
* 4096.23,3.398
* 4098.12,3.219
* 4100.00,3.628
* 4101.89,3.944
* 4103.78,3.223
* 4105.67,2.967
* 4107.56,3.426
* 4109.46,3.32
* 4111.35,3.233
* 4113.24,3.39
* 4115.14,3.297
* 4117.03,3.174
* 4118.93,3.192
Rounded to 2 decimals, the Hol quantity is 3722.07 A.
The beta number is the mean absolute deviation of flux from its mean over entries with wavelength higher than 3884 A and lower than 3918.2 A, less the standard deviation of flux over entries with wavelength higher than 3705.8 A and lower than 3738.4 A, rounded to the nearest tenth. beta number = -0.4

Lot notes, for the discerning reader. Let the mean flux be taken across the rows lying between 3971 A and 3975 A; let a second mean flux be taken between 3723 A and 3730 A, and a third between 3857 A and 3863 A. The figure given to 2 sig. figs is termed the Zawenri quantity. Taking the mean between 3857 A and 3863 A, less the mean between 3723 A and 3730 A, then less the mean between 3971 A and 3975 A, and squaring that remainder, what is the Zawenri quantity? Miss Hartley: 26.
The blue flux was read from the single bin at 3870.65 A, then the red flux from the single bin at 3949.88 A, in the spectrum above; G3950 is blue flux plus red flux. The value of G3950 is 9.9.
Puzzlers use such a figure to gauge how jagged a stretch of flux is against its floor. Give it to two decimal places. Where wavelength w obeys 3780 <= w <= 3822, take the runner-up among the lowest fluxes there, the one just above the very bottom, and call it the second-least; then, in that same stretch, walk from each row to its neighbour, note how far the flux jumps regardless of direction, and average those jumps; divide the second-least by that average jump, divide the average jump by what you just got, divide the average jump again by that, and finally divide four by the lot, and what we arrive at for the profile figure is 0.17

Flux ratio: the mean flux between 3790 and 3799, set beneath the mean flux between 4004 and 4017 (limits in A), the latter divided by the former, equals 0.82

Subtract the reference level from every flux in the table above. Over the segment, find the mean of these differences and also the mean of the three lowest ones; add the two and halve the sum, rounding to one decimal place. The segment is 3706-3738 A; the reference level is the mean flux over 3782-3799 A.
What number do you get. 0.4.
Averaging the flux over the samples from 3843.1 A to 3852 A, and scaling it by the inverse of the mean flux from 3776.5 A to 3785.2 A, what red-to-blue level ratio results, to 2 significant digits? 0.98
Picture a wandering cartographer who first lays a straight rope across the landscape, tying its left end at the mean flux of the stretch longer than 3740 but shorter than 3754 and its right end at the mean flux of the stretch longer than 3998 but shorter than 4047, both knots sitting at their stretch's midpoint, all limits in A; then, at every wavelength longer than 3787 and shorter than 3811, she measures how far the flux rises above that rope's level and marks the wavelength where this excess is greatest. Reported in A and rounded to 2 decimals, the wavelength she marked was 3810.52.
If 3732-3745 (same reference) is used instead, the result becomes 3740.97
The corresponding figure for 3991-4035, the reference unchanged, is 4015.91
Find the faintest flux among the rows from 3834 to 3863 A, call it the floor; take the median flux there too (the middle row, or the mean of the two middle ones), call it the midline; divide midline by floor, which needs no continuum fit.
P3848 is 1.07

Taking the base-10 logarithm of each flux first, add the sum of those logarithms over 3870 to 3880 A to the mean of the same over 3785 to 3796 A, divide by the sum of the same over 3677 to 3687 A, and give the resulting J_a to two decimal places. 1.15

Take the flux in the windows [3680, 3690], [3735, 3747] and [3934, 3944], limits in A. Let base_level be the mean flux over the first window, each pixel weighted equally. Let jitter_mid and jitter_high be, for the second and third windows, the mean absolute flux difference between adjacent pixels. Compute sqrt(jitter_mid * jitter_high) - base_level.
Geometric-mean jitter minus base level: -4.6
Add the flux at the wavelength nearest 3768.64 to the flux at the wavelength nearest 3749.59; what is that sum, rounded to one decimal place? 9.1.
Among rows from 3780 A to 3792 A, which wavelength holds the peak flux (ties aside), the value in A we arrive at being 3780.81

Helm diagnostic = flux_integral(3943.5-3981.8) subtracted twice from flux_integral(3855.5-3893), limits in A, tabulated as -119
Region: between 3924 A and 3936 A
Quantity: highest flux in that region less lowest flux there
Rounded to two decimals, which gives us 0.33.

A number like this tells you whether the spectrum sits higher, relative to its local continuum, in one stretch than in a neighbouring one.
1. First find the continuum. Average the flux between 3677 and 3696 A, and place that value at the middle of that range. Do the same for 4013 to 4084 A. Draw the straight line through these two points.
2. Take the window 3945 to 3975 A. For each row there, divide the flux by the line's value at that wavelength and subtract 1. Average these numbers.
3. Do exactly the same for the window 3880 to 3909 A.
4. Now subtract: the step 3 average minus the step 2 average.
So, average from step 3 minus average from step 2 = -0.02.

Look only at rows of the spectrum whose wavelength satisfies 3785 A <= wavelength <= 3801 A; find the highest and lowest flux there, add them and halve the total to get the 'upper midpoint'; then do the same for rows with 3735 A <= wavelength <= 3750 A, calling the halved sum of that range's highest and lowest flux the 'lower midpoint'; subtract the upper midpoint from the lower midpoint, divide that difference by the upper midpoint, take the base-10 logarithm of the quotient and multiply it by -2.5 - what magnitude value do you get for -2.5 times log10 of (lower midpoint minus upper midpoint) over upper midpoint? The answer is 2.6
